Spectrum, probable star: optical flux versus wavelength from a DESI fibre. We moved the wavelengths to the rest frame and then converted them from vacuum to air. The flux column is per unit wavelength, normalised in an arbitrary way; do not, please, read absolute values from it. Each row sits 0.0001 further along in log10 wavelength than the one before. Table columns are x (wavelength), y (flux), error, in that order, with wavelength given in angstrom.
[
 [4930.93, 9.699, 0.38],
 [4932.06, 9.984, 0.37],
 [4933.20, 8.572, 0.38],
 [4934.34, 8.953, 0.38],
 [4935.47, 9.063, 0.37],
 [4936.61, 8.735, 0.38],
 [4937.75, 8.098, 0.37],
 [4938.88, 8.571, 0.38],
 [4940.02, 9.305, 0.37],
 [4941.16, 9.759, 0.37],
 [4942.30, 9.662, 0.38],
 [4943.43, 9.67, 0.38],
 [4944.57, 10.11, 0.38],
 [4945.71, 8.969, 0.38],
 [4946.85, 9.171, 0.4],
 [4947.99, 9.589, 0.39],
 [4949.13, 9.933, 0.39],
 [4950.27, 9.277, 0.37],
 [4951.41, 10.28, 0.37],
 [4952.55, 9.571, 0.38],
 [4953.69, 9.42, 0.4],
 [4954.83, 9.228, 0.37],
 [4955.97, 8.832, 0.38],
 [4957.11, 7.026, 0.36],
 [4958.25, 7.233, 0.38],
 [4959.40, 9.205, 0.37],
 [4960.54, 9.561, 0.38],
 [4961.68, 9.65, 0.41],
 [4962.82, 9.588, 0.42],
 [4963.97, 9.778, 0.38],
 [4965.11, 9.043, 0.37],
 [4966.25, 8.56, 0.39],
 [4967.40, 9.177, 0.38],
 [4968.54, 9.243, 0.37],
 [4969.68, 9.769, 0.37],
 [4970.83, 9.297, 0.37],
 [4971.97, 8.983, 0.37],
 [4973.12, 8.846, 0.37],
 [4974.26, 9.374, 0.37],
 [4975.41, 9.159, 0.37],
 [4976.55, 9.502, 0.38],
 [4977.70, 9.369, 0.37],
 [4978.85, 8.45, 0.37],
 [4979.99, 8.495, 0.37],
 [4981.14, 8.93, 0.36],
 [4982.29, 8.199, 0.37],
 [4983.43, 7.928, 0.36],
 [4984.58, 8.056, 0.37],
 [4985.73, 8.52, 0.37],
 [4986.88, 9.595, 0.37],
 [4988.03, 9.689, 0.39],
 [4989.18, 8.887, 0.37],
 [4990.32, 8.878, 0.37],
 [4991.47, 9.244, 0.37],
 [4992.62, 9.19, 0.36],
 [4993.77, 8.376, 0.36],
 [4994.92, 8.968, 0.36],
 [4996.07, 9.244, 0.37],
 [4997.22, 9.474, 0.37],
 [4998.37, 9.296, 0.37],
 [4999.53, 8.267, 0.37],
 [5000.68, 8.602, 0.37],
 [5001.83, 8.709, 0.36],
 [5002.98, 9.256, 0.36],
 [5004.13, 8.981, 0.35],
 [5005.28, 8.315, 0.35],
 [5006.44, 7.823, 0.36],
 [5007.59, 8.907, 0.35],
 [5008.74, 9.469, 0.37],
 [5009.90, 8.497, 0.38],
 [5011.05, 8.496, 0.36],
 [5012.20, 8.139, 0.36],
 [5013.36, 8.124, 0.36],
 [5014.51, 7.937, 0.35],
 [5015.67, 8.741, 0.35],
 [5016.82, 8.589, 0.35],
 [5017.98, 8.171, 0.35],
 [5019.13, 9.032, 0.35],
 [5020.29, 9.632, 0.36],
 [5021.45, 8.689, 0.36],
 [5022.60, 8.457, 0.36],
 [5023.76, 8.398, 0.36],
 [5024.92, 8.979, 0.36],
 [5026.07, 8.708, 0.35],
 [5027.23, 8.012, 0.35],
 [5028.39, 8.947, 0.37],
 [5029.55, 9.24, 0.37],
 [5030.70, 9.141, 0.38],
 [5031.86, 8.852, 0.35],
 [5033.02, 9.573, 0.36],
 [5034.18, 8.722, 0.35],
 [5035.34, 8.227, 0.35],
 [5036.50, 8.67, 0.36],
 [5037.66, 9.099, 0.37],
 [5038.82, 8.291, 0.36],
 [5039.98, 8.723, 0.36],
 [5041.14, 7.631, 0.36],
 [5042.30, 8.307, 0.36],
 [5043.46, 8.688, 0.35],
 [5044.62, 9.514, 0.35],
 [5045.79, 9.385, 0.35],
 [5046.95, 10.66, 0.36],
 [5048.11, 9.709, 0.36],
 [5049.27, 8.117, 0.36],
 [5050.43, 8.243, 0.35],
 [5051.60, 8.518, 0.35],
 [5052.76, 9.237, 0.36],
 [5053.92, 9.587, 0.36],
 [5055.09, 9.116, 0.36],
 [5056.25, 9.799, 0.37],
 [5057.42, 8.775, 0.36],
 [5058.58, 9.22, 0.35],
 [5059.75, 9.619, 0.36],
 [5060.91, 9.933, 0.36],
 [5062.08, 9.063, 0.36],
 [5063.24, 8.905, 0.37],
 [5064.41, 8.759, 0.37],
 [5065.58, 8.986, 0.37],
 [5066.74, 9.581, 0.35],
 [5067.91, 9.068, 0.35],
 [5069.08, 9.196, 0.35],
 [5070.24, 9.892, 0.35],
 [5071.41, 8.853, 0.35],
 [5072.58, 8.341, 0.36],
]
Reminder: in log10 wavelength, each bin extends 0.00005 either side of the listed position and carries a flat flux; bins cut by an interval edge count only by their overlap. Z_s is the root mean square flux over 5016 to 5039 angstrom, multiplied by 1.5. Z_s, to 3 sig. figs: 13.2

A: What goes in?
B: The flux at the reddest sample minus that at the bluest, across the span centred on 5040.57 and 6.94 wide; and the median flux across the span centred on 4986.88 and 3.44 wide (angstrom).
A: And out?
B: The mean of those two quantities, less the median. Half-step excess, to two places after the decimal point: -5.00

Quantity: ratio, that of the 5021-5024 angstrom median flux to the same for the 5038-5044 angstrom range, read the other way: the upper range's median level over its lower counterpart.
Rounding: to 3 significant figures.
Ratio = 0.982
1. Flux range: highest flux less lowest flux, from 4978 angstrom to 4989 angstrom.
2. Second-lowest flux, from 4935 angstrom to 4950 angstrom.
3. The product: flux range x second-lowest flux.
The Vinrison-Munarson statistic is 15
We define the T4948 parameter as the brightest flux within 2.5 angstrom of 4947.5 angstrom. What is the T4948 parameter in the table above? 9.933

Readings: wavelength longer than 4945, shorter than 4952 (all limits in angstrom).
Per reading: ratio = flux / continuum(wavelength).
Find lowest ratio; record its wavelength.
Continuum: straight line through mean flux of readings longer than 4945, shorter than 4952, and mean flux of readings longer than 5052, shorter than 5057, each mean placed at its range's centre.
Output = 4945.71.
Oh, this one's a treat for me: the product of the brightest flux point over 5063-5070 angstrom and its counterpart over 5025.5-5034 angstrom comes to 92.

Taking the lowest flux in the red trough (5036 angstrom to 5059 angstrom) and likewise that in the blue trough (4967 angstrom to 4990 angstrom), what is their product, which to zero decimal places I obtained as 60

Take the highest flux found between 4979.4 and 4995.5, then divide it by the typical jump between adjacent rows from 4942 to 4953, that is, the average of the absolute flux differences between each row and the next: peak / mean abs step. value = 17.7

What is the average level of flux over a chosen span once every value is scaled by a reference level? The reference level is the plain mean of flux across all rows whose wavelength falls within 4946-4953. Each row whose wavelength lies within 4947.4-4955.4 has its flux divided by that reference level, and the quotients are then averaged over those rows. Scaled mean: 1.00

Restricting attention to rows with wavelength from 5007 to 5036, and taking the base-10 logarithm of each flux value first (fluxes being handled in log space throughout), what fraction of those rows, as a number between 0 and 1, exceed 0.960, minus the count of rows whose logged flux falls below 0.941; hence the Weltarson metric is -14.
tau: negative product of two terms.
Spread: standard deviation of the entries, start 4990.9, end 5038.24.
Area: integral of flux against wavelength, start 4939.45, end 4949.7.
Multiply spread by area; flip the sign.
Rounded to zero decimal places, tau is -46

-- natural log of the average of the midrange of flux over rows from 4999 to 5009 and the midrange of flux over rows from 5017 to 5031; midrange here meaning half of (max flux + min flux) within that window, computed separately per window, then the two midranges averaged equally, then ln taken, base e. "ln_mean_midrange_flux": 2.17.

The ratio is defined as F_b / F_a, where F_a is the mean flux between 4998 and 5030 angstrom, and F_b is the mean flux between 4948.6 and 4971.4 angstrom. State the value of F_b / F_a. 1.06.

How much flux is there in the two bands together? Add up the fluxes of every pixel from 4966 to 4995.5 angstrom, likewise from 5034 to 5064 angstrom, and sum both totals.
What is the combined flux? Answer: 466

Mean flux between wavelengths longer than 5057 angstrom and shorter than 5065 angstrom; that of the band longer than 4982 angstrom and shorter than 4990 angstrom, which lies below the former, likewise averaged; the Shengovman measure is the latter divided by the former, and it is 0.95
